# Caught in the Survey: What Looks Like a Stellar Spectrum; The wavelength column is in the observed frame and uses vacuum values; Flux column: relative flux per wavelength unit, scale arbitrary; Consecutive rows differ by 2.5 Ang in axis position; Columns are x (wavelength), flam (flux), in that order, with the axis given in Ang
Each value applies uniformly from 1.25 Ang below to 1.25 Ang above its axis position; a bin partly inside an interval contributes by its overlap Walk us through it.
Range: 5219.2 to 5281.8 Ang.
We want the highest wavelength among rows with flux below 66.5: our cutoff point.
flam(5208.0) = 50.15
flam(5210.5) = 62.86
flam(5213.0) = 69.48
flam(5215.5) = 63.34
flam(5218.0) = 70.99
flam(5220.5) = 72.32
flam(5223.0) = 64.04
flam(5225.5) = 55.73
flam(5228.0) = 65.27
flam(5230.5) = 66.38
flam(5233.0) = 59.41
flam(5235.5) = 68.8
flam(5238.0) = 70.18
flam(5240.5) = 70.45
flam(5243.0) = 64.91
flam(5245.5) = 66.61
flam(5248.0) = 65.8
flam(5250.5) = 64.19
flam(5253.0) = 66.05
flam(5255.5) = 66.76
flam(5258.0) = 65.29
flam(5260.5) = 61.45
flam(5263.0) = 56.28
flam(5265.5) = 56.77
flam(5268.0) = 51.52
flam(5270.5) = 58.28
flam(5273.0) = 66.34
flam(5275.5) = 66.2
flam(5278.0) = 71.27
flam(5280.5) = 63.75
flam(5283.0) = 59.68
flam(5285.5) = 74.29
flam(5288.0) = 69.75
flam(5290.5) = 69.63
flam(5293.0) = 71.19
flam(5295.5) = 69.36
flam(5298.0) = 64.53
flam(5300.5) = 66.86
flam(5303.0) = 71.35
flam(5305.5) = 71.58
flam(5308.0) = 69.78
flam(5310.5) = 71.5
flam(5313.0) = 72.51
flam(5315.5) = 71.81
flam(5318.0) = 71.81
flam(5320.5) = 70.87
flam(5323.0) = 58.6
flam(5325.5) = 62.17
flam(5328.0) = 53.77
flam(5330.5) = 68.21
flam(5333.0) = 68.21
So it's 5280.5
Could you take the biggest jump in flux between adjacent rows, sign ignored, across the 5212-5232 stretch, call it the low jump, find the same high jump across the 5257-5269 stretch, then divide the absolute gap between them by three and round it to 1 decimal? 1.4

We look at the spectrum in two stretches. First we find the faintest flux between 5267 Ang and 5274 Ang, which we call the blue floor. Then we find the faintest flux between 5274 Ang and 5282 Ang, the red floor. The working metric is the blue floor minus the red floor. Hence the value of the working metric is -12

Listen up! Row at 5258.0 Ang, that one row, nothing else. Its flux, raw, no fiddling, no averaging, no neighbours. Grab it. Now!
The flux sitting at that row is 65.29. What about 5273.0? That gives 66.34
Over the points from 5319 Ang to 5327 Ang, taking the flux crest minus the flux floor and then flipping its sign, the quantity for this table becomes -12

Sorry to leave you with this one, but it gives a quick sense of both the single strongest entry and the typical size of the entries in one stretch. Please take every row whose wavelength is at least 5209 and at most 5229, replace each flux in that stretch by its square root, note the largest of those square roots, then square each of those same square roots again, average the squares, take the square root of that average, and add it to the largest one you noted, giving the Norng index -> 16.6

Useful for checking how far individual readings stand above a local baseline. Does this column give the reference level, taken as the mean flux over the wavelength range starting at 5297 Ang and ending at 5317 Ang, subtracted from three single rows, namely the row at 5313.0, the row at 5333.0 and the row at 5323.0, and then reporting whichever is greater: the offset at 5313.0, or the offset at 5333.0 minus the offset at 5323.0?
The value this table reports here 9.6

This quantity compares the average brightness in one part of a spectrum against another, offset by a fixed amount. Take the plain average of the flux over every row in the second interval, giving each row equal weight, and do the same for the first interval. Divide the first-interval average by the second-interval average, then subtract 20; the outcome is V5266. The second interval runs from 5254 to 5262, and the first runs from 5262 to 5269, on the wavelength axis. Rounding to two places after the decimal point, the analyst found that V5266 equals -19.15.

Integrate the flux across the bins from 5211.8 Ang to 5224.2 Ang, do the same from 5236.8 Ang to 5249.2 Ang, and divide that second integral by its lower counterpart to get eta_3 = 0.99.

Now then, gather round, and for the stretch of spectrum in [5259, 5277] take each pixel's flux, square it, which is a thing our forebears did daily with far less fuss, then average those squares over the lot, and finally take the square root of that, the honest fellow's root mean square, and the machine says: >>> 60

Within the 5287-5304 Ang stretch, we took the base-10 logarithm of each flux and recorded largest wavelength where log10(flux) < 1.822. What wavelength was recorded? 5298.0 Ang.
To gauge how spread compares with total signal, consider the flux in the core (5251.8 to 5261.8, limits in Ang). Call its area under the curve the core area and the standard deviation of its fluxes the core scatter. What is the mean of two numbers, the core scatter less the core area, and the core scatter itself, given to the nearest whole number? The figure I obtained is -322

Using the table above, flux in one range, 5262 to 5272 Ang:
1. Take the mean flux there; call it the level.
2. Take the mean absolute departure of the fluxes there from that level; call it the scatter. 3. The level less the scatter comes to 54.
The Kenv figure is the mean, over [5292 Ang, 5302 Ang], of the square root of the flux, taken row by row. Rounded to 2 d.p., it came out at 8.24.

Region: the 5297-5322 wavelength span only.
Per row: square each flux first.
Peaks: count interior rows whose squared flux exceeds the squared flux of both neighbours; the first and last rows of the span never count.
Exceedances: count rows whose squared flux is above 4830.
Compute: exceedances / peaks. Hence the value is 4.0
